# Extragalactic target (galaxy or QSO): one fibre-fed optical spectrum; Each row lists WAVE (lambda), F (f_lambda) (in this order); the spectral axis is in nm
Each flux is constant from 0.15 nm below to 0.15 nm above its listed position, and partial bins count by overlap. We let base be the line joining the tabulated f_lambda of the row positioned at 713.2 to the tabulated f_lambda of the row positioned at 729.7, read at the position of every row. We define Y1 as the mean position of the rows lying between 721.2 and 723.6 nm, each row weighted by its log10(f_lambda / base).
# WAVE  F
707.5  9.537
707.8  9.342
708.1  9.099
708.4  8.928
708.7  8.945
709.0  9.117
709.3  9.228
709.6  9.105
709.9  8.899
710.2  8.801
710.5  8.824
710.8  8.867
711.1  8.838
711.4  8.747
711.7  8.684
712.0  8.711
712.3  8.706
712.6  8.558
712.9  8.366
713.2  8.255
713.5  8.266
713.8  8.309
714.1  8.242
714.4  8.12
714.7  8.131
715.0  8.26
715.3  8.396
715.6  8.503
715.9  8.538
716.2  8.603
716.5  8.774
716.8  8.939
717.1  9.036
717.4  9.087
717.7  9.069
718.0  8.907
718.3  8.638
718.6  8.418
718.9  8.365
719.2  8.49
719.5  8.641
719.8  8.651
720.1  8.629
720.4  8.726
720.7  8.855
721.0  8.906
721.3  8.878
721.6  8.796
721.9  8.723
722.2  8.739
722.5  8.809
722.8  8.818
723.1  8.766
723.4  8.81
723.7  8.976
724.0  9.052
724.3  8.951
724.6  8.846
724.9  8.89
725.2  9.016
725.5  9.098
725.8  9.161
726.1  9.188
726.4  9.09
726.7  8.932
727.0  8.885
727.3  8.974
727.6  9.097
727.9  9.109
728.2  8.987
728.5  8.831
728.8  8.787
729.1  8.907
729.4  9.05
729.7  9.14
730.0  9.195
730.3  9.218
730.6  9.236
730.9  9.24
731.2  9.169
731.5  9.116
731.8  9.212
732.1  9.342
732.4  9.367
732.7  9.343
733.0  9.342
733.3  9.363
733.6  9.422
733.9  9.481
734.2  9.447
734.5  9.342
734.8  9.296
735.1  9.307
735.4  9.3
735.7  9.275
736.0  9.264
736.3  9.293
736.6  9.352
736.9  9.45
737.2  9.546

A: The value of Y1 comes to 721.70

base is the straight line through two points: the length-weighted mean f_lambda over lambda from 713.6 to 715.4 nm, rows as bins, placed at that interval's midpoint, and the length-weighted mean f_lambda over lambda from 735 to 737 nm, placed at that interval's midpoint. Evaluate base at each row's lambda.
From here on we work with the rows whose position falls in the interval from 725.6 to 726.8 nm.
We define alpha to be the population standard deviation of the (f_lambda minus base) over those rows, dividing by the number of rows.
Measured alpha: 0.115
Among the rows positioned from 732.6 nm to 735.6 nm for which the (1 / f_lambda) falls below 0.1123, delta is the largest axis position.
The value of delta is 735.4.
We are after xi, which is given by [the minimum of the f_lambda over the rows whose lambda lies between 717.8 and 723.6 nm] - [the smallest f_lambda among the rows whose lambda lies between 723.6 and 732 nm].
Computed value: -0.4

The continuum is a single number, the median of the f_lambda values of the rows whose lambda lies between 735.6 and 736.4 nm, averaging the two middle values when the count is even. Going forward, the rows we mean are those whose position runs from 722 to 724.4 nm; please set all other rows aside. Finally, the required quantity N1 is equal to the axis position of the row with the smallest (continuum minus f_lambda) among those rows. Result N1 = 724.0 nm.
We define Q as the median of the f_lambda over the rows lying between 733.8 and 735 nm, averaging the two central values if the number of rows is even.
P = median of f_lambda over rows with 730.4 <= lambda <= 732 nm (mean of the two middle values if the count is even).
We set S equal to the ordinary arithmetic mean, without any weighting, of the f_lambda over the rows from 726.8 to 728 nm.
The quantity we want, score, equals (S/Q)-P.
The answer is -8.25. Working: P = 9.21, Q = 9.4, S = 9.0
